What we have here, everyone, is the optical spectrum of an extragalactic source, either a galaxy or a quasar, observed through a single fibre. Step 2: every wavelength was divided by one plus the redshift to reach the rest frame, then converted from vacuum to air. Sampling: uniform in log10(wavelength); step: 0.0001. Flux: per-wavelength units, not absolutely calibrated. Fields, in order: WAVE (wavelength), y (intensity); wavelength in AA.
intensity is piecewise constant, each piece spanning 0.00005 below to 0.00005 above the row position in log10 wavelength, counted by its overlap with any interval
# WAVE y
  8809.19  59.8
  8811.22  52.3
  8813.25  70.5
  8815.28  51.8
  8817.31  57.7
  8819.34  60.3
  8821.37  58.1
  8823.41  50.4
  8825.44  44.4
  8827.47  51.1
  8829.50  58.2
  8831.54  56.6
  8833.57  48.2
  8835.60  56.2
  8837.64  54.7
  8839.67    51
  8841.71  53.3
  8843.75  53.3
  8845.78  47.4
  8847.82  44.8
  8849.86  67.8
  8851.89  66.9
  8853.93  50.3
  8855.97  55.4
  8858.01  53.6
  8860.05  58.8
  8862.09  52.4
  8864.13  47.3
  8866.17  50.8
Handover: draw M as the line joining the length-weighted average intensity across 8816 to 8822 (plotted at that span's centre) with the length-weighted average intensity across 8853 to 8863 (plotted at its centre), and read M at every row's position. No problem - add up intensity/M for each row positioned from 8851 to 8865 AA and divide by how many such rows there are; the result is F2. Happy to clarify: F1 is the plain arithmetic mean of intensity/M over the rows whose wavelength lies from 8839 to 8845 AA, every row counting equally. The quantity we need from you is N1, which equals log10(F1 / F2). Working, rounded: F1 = 0.94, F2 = 1.01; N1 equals -0.03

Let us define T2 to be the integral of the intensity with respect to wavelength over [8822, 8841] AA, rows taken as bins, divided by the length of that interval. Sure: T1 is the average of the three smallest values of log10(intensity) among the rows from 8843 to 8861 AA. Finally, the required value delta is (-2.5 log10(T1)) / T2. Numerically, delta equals -0.0107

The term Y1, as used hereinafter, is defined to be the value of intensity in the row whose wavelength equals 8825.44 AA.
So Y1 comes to 44.4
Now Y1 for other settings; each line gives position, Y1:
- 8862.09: 52.4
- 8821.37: 58.1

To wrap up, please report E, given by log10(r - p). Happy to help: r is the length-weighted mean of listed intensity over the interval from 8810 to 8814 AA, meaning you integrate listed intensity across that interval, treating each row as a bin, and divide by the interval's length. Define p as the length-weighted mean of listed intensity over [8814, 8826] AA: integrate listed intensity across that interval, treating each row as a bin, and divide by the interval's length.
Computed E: 0.8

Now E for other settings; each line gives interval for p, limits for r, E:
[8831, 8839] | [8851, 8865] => 0.1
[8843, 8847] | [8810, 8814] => 1.0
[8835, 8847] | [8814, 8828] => 0.2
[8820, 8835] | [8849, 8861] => 0.8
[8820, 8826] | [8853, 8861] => 0.4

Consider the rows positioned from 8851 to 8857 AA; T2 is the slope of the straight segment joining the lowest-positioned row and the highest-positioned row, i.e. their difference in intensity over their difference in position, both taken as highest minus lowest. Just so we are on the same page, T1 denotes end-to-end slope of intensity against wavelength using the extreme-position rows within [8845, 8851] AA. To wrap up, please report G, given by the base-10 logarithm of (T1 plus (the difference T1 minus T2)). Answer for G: 1.1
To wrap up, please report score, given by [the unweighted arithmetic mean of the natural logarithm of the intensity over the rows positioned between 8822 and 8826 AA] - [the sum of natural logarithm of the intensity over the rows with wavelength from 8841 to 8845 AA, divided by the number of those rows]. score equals -0.12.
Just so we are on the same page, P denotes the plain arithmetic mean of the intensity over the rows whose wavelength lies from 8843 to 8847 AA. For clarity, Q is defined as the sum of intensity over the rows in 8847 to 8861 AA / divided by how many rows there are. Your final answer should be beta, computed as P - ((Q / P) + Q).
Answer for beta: -7.6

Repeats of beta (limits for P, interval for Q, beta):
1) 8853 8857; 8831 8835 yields -0.5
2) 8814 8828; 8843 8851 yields -0.9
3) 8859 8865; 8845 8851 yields -1.5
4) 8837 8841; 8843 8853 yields -4.3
